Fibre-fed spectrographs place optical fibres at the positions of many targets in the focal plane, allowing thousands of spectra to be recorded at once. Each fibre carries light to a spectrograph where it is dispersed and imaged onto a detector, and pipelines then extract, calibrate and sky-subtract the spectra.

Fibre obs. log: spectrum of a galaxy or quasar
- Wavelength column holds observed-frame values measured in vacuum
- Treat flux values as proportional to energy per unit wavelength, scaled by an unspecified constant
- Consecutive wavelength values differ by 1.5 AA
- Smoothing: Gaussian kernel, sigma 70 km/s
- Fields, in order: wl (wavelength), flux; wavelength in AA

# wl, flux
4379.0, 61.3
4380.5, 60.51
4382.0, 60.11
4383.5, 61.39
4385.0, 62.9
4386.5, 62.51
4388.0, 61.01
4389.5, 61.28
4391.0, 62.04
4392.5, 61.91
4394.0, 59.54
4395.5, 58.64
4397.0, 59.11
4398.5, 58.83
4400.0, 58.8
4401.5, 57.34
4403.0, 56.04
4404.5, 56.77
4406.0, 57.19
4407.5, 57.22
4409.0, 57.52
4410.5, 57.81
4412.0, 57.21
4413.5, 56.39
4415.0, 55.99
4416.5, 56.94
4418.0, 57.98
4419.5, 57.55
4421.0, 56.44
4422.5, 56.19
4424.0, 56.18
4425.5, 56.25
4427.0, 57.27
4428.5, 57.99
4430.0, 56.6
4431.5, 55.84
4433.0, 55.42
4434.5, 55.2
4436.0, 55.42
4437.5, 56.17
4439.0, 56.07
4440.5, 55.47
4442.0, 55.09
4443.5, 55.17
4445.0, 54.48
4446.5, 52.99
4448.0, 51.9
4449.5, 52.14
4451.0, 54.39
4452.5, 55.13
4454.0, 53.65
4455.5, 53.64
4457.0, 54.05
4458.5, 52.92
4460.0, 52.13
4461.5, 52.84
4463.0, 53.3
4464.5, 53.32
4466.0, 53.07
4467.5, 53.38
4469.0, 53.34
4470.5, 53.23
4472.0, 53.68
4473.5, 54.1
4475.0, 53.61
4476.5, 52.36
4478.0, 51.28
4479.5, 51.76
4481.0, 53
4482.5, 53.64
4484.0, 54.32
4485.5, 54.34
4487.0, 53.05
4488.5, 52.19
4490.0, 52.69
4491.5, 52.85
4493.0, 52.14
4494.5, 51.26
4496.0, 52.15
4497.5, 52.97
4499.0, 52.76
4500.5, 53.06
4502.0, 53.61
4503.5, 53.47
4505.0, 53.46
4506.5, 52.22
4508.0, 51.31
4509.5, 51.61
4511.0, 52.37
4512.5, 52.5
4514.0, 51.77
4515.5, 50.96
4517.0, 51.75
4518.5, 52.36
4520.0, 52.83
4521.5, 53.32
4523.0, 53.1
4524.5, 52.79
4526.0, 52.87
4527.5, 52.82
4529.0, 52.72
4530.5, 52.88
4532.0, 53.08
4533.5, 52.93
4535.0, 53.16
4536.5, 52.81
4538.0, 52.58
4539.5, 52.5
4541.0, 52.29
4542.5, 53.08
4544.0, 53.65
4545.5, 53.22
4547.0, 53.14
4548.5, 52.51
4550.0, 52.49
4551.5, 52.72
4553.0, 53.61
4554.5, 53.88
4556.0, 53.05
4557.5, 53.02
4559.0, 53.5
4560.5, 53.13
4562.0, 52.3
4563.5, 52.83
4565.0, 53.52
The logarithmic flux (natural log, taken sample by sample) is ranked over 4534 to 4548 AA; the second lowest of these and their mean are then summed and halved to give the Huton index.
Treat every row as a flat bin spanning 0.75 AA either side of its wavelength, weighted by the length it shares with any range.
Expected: 3.96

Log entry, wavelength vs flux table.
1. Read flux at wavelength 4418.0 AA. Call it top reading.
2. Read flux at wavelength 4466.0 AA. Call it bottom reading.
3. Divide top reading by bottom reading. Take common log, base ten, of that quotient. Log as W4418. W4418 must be 0.038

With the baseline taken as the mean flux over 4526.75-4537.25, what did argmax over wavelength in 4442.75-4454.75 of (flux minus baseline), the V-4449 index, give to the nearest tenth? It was 4443.5 AA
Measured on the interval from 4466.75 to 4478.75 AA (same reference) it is 4473.5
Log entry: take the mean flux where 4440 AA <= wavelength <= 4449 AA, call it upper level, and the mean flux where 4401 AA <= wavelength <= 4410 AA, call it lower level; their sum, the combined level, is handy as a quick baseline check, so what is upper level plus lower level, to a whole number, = 111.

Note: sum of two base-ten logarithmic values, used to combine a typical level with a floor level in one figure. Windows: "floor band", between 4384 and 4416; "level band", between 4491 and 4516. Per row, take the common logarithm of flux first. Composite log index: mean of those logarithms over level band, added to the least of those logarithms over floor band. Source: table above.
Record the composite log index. 3.47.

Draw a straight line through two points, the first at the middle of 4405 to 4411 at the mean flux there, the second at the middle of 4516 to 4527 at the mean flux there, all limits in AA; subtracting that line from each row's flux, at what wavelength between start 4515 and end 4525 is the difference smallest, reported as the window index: 4515.5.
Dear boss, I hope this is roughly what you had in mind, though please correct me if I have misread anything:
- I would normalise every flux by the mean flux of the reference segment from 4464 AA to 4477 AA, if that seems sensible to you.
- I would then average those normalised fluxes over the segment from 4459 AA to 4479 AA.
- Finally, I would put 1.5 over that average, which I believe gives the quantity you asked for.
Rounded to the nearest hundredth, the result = 1.51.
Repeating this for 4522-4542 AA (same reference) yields 1.52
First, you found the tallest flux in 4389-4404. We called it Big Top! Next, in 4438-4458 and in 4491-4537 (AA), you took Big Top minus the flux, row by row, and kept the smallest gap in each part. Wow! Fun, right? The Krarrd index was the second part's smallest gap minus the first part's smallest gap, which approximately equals 2.5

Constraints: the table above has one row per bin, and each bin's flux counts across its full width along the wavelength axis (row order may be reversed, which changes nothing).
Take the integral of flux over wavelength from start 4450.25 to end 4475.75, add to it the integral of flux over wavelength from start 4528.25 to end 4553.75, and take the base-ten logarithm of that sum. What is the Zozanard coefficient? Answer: 3.43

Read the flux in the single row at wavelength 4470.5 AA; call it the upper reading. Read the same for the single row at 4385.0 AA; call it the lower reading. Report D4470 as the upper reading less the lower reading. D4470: -9.7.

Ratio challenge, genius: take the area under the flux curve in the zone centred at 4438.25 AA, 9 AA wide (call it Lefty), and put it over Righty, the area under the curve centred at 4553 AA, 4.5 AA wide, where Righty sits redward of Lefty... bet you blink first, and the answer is 2.1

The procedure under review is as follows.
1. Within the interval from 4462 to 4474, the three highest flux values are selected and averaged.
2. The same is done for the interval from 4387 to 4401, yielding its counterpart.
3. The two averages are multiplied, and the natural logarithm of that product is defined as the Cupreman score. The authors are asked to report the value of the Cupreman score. 8.11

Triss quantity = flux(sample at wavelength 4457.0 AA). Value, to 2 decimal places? 54.05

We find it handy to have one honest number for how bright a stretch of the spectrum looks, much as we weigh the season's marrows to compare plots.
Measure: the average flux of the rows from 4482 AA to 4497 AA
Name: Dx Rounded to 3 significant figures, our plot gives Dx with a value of 52.9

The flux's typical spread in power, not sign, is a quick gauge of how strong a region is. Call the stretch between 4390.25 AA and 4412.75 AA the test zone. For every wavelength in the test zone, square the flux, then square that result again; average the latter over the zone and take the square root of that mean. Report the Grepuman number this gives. 3419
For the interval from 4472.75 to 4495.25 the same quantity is 2795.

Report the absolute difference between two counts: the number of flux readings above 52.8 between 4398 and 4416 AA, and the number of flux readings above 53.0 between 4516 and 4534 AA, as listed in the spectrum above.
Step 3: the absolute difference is 9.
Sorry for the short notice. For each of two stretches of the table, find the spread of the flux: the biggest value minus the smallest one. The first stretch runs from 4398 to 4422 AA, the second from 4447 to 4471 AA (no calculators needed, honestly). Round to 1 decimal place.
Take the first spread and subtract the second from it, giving -0.4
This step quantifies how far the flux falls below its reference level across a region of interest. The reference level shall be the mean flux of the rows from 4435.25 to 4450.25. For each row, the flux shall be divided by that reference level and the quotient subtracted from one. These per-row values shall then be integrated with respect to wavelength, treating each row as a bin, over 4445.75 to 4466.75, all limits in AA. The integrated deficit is 0.48 AA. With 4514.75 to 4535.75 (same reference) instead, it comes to 0.70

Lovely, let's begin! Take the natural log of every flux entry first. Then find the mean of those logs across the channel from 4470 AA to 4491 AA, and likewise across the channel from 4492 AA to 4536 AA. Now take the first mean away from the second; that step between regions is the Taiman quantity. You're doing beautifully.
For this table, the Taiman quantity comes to -0.010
